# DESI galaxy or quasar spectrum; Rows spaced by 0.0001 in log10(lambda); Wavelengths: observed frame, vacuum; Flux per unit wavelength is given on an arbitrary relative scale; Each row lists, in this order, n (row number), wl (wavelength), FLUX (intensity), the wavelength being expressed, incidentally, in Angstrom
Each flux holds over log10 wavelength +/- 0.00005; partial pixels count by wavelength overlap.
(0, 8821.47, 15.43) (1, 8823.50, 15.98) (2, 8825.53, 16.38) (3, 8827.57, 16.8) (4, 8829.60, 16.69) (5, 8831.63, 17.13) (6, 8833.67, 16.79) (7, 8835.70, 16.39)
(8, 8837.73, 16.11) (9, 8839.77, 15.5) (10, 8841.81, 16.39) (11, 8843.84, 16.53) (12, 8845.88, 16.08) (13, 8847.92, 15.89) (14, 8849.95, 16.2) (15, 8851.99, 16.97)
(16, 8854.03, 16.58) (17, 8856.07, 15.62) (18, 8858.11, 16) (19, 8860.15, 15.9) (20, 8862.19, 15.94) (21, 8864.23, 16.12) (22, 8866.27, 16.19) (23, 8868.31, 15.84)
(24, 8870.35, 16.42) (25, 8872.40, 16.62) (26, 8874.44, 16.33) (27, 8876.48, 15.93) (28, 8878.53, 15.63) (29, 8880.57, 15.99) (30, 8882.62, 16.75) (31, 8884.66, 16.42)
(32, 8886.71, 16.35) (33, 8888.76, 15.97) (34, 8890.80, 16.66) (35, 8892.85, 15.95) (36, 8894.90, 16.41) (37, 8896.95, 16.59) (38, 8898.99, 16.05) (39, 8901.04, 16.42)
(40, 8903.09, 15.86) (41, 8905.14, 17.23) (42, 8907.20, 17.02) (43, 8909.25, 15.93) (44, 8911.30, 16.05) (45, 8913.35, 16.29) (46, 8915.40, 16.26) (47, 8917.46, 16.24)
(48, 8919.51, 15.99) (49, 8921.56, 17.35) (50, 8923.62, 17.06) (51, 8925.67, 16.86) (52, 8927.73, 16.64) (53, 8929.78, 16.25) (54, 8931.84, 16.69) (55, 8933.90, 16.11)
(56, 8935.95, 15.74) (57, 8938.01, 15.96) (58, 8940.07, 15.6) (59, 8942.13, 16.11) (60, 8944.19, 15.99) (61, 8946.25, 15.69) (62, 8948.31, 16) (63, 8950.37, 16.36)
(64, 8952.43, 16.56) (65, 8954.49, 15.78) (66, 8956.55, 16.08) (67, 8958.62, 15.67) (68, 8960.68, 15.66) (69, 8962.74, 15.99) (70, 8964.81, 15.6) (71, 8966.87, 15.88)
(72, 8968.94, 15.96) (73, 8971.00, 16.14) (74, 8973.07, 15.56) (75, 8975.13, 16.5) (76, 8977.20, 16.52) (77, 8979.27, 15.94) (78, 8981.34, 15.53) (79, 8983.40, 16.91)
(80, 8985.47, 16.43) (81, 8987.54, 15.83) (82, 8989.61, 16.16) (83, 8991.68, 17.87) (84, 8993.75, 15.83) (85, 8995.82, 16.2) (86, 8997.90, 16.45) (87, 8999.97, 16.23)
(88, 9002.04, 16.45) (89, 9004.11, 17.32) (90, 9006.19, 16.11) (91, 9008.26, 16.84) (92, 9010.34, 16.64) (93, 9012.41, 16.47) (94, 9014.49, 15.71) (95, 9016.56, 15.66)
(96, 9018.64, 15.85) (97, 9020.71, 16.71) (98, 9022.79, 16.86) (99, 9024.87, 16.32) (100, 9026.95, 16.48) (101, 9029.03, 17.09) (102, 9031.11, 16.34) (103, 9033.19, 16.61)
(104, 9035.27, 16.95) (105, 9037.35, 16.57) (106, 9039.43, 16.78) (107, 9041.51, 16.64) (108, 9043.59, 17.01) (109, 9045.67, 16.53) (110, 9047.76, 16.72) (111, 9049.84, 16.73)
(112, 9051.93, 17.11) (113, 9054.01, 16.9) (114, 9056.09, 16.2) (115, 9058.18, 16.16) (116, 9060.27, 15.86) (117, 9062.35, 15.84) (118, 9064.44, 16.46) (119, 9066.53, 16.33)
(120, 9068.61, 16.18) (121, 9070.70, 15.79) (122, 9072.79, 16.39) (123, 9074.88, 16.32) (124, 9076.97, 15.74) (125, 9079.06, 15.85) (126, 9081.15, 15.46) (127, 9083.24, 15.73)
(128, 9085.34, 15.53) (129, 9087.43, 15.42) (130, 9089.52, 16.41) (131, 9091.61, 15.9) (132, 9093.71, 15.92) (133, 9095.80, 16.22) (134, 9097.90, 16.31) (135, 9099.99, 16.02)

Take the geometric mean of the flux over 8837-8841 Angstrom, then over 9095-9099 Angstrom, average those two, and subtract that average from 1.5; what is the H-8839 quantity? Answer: -14.5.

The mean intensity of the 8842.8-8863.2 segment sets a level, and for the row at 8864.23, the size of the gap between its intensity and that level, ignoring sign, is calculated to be 0.05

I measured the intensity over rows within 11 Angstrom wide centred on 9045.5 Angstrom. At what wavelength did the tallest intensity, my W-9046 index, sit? 9043.59 Angstrom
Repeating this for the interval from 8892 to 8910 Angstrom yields 8905.14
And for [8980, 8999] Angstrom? 8991.68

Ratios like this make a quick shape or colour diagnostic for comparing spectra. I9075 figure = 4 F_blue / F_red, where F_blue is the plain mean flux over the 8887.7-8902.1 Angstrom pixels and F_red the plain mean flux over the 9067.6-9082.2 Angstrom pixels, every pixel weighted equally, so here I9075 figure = 4.08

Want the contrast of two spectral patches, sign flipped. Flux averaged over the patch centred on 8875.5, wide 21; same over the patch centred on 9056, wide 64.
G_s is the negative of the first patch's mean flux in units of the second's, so -0.99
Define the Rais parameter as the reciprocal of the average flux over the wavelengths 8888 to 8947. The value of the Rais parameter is 0.0613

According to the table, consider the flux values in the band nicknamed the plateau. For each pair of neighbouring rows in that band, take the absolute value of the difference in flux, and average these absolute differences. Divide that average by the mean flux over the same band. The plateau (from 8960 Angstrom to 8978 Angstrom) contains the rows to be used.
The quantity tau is 0.0219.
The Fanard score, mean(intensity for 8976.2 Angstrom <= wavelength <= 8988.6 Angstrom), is 16.2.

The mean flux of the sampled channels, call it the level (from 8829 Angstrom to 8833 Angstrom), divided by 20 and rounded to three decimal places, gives 0.846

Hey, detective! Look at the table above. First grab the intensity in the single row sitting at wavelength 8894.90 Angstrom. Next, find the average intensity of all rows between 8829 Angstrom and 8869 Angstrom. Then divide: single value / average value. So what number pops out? 1.010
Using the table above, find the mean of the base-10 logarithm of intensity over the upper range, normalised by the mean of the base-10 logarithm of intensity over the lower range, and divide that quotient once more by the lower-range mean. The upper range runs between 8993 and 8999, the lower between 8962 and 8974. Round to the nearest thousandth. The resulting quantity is 0.839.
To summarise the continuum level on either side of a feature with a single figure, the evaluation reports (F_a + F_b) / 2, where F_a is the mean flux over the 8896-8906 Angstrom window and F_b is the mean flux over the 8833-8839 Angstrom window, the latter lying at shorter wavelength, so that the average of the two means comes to 16.4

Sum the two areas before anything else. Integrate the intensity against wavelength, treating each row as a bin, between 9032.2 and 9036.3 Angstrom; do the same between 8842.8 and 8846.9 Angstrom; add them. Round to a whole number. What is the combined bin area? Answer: 136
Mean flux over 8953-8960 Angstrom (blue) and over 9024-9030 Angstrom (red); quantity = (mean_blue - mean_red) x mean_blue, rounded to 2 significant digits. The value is -12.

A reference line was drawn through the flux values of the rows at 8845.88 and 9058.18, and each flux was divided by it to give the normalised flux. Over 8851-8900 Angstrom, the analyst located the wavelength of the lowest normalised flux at 8856.07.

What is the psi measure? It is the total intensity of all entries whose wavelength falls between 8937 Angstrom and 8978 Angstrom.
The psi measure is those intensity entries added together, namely 320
